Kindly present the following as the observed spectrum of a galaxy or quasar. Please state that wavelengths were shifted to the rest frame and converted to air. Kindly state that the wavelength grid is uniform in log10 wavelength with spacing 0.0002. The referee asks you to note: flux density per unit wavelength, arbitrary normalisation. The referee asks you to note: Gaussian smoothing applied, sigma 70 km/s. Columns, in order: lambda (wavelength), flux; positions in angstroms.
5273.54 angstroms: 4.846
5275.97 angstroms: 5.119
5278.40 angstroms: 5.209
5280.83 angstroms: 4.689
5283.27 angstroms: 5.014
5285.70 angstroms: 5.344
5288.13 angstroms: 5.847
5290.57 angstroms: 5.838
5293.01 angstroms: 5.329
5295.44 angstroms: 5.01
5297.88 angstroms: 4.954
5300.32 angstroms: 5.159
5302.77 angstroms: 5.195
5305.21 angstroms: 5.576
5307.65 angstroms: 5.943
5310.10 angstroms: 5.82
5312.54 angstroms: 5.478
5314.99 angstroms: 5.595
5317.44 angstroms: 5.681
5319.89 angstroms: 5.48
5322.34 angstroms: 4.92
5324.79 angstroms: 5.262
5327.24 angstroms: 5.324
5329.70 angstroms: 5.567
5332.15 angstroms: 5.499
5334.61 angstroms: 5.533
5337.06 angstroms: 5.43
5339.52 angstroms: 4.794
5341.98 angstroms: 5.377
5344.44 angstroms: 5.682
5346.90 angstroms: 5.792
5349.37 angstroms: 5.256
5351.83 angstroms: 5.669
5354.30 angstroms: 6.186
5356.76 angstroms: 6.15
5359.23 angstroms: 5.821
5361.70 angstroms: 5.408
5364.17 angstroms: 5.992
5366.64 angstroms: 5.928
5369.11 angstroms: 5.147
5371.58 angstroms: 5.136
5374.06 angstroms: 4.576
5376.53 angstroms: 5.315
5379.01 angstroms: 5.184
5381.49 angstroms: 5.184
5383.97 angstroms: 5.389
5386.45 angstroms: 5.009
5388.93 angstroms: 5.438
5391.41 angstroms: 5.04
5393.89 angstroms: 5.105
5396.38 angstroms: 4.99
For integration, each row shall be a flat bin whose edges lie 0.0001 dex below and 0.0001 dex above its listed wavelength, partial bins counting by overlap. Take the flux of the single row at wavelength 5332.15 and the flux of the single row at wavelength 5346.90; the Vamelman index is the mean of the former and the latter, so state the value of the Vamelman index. 5.65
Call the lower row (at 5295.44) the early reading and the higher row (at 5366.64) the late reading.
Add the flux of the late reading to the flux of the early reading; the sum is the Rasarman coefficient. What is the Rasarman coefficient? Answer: 10.9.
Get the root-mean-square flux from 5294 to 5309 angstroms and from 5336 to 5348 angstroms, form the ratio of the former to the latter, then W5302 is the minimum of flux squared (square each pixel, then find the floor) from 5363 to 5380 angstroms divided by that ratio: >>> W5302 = 21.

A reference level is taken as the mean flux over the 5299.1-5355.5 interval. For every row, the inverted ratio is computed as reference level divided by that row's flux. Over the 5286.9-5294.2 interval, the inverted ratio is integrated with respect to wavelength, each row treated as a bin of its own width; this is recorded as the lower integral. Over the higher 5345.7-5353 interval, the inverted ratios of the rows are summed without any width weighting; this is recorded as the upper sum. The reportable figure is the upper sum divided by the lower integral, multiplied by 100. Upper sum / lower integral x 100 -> 41.8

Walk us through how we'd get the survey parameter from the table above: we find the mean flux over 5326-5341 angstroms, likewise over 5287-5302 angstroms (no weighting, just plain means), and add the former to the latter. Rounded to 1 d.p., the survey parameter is 10.7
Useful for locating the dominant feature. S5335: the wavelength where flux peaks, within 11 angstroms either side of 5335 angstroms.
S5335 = 5344.44 angstroms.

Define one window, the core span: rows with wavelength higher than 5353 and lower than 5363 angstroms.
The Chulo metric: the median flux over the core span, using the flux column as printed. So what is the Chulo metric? 5.99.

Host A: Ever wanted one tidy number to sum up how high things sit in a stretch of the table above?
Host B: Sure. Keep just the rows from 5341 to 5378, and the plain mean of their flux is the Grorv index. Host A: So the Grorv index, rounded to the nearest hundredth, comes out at 5.56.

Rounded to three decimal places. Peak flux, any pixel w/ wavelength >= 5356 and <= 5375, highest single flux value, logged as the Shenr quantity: 6.150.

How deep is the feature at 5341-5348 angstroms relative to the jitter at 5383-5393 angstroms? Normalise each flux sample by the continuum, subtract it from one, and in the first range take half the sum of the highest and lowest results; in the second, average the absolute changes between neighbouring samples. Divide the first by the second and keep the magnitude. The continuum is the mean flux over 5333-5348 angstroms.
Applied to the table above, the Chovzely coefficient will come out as 0.37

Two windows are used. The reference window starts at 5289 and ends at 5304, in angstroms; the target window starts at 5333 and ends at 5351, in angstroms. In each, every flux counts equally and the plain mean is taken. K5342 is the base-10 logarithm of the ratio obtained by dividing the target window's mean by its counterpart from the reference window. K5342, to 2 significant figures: 0.013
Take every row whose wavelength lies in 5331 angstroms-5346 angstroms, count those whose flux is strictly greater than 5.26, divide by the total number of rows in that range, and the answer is 0.83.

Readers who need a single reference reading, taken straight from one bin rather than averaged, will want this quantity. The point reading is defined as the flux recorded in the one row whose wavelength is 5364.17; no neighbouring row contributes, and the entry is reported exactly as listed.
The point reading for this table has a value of 5.992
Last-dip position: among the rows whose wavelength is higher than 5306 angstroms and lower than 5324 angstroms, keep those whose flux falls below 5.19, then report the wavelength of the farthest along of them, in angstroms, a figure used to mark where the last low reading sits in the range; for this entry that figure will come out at 5322.34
